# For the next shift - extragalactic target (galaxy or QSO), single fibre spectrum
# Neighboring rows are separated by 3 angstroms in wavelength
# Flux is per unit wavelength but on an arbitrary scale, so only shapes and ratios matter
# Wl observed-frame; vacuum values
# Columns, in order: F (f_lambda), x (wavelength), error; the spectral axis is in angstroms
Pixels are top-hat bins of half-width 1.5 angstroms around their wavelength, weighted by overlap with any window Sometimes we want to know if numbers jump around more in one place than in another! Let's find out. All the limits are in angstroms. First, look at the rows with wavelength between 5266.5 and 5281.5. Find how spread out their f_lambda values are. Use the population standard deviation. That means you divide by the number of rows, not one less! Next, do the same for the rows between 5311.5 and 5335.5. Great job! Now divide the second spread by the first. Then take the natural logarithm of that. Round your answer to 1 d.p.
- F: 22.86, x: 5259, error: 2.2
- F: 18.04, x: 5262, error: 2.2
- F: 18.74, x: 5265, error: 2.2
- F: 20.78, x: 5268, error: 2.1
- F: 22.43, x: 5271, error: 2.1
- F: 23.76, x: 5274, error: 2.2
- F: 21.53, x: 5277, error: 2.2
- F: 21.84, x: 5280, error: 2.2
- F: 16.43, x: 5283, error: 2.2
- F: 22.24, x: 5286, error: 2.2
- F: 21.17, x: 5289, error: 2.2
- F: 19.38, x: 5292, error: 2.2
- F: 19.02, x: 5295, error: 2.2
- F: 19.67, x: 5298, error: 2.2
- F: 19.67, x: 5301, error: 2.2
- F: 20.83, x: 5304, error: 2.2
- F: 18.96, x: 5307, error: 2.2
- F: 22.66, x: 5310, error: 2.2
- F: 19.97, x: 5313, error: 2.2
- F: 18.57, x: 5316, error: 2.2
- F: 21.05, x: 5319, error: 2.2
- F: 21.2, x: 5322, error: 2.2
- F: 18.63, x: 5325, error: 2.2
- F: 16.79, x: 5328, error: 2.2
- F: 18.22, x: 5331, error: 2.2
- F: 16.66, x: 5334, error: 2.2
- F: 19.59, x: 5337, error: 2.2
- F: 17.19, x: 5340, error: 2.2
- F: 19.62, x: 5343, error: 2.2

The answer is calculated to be 0.5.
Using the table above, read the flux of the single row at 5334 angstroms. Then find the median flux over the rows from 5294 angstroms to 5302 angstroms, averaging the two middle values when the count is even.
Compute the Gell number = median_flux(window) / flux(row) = 1.18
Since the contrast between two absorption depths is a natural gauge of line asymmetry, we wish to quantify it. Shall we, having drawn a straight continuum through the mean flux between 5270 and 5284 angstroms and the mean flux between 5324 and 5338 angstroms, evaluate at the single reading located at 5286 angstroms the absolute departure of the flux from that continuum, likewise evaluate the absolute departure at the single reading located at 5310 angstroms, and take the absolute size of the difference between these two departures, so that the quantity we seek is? 1.9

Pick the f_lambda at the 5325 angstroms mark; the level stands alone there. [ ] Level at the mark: 18.63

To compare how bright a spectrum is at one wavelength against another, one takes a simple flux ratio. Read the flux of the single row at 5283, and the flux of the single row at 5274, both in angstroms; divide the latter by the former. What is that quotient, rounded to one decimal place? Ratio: 1.4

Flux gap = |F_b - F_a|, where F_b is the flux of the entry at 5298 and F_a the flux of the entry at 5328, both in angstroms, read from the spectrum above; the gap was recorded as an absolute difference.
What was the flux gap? 2.9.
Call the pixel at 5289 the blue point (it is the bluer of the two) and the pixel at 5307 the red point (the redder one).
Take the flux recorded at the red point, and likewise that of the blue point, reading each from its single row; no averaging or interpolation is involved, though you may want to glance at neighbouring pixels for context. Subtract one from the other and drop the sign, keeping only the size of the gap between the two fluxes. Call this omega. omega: 2.2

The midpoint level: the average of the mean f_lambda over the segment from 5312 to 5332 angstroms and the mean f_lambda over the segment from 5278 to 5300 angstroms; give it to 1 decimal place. 19.6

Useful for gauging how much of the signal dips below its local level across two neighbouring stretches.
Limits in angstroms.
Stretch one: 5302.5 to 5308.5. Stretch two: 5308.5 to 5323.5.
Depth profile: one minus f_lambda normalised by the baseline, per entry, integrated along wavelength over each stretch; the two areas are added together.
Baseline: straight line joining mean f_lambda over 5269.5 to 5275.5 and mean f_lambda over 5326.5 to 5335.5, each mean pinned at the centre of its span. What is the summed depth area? -1.6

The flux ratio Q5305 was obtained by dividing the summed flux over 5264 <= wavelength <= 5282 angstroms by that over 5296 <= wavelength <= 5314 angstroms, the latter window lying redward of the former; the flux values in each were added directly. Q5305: 1.06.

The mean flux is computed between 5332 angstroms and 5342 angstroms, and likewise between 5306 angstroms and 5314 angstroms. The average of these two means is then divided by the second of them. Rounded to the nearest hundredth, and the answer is 0.93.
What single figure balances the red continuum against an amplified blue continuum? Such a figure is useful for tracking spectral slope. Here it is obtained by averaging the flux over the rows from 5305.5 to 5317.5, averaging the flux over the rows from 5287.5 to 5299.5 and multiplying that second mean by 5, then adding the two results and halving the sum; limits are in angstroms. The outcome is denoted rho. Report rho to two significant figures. 60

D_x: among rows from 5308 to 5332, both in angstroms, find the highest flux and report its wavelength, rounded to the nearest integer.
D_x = 5310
